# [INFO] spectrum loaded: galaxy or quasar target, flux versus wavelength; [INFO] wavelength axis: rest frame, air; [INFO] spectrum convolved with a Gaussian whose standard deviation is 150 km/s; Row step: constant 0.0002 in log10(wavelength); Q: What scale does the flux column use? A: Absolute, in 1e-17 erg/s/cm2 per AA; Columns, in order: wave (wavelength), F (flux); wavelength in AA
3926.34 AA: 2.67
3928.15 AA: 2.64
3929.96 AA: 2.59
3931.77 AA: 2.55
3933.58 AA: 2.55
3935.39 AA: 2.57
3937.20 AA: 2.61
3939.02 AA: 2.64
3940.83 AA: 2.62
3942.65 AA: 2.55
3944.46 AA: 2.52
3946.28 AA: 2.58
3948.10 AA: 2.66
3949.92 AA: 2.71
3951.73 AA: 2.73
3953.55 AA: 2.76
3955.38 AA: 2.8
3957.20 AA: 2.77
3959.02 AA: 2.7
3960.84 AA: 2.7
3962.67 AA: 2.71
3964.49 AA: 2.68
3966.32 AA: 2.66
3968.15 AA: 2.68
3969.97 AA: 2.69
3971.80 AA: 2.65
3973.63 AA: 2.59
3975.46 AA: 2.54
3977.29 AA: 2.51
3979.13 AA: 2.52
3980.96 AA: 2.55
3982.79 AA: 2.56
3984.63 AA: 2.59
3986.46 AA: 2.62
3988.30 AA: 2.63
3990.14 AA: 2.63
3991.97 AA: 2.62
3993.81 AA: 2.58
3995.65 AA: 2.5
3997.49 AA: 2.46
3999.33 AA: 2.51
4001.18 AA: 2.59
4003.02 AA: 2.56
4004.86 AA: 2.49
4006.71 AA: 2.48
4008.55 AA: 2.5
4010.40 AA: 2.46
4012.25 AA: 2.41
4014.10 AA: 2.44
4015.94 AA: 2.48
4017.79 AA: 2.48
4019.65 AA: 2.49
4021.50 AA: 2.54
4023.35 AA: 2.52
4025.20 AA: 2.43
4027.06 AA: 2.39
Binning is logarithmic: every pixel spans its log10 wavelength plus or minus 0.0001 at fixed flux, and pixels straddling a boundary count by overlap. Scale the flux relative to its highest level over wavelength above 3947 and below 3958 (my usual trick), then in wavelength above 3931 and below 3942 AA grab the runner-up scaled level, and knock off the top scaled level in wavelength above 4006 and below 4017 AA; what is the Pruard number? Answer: 0.04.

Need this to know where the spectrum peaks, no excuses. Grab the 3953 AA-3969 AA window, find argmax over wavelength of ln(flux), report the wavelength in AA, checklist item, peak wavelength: 3955.38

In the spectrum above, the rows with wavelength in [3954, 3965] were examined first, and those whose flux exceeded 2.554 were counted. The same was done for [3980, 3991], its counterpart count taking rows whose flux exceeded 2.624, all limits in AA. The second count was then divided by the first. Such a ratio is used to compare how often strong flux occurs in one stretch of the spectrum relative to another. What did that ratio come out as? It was 0.33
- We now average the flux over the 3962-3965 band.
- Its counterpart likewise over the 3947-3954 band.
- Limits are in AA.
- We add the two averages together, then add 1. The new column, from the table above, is 6.41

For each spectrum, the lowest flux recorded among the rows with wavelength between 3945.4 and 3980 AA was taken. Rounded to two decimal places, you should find 2.51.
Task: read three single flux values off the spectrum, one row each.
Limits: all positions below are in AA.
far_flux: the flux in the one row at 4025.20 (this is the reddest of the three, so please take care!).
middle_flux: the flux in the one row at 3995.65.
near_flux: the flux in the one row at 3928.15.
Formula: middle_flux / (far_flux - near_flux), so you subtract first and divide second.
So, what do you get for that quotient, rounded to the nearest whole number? -12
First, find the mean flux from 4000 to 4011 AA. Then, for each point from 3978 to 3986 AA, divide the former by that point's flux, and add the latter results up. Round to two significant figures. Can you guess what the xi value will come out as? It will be 3.9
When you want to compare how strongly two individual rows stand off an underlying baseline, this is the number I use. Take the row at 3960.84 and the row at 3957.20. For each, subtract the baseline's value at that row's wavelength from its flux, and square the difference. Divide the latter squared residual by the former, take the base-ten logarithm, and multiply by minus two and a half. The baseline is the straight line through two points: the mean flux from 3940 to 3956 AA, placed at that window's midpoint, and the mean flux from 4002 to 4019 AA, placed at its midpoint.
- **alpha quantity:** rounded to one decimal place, -1.2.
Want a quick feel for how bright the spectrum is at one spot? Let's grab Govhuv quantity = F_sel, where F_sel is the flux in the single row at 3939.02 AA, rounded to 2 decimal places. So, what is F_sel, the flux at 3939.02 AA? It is 2.64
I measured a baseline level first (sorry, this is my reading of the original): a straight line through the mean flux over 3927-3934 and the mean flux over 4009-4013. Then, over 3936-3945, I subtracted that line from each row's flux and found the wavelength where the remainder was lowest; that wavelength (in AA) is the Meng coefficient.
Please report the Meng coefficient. 3944.46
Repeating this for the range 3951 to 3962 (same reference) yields 3959.02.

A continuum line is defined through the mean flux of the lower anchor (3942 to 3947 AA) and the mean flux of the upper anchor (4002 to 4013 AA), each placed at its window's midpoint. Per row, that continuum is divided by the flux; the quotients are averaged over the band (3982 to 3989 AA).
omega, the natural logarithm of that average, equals -0.04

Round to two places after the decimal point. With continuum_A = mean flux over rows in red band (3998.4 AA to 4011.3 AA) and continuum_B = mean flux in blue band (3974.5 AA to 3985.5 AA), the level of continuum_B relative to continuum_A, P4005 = 1.01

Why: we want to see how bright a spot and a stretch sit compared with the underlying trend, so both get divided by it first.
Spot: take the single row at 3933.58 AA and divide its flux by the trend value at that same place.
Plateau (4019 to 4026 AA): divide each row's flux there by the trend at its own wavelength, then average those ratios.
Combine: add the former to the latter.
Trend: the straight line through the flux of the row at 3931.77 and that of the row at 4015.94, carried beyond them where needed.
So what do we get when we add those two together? 2.01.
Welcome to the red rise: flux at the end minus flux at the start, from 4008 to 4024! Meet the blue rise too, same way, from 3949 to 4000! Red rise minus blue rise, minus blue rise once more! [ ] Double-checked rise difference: 0.42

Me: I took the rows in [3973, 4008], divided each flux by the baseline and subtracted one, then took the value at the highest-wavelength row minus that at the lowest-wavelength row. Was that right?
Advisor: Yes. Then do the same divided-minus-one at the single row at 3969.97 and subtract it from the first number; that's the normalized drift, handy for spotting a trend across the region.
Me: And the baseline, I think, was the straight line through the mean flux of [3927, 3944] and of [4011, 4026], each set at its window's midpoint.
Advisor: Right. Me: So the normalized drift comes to -0.083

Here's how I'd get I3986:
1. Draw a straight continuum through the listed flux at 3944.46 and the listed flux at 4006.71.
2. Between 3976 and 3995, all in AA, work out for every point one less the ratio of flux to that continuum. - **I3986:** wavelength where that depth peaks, 3977.29 AA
